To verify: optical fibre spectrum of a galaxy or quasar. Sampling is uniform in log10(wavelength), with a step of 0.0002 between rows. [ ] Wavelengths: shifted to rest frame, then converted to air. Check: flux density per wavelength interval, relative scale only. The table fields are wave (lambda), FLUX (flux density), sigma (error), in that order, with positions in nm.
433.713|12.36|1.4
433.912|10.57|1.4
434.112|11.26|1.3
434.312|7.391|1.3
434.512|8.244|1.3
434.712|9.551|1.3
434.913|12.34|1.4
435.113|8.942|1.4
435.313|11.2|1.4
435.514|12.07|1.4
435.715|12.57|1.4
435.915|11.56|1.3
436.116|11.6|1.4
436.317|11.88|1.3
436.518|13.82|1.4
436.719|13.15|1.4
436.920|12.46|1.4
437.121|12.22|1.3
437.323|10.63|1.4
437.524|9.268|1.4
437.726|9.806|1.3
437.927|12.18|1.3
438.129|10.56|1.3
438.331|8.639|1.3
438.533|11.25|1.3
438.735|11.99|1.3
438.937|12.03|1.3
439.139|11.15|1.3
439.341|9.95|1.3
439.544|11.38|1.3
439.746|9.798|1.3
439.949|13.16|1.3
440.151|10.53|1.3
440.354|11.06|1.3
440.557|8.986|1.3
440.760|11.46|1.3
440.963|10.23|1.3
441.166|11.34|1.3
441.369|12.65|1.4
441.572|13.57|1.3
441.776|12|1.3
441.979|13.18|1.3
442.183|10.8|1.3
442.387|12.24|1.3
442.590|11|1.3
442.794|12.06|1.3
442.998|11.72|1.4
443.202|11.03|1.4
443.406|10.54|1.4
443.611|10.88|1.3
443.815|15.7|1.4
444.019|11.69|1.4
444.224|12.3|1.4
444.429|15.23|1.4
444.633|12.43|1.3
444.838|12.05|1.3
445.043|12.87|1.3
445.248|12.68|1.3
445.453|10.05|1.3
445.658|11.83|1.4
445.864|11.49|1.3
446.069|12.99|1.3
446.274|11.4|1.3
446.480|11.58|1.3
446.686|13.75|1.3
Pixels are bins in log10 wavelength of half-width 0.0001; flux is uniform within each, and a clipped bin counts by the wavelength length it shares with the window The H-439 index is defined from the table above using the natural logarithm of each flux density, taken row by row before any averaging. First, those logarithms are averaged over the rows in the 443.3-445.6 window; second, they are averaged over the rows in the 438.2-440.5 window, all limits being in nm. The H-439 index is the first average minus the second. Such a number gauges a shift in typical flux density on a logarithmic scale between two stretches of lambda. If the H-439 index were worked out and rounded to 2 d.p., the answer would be 0.12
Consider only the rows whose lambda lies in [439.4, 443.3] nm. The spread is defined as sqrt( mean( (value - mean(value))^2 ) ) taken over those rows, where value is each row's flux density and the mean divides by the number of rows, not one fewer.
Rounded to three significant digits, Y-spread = 1.15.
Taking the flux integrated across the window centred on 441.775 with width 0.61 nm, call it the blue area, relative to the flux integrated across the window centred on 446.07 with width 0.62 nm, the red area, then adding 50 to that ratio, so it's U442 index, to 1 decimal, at 51.1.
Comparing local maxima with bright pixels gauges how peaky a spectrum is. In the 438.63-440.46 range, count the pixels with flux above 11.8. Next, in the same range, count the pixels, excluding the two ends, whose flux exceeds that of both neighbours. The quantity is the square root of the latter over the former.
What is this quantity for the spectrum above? 1.00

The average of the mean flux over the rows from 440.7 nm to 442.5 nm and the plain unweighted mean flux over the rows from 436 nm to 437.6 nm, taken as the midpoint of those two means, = 11.9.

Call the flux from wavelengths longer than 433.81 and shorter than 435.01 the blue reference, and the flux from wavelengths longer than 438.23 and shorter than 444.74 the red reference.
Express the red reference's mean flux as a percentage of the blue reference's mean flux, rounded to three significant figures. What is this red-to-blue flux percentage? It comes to 118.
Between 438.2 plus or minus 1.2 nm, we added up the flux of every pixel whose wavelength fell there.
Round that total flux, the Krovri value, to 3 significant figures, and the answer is 130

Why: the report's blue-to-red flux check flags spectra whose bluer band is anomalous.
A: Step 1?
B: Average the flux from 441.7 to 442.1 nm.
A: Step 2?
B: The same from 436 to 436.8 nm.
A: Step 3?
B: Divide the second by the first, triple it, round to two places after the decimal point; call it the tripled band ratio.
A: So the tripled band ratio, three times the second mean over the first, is 3.01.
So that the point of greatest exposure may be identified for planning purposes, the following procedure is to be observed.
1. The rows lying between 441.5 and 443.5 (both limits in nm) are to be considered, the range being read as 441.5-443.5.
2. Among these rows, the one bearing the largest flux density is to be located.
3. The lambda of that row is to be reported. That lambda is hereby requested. 441.572 nm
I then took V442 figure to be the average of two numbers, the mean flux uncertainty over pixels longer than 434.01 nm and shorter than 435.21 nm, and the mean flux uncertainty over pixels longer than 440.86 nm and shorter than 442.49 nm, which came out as 1.32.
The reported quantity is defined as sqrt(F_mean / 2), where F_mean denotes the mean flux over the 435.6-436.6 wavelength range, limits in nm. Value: 2.48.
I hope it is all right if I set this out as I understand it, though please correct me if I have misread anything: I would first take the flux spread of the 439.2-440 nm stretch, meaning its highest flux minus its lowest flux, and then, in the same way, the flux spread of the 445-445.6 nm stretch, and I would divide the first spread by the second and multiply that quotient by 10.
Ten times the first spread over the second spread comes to 12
